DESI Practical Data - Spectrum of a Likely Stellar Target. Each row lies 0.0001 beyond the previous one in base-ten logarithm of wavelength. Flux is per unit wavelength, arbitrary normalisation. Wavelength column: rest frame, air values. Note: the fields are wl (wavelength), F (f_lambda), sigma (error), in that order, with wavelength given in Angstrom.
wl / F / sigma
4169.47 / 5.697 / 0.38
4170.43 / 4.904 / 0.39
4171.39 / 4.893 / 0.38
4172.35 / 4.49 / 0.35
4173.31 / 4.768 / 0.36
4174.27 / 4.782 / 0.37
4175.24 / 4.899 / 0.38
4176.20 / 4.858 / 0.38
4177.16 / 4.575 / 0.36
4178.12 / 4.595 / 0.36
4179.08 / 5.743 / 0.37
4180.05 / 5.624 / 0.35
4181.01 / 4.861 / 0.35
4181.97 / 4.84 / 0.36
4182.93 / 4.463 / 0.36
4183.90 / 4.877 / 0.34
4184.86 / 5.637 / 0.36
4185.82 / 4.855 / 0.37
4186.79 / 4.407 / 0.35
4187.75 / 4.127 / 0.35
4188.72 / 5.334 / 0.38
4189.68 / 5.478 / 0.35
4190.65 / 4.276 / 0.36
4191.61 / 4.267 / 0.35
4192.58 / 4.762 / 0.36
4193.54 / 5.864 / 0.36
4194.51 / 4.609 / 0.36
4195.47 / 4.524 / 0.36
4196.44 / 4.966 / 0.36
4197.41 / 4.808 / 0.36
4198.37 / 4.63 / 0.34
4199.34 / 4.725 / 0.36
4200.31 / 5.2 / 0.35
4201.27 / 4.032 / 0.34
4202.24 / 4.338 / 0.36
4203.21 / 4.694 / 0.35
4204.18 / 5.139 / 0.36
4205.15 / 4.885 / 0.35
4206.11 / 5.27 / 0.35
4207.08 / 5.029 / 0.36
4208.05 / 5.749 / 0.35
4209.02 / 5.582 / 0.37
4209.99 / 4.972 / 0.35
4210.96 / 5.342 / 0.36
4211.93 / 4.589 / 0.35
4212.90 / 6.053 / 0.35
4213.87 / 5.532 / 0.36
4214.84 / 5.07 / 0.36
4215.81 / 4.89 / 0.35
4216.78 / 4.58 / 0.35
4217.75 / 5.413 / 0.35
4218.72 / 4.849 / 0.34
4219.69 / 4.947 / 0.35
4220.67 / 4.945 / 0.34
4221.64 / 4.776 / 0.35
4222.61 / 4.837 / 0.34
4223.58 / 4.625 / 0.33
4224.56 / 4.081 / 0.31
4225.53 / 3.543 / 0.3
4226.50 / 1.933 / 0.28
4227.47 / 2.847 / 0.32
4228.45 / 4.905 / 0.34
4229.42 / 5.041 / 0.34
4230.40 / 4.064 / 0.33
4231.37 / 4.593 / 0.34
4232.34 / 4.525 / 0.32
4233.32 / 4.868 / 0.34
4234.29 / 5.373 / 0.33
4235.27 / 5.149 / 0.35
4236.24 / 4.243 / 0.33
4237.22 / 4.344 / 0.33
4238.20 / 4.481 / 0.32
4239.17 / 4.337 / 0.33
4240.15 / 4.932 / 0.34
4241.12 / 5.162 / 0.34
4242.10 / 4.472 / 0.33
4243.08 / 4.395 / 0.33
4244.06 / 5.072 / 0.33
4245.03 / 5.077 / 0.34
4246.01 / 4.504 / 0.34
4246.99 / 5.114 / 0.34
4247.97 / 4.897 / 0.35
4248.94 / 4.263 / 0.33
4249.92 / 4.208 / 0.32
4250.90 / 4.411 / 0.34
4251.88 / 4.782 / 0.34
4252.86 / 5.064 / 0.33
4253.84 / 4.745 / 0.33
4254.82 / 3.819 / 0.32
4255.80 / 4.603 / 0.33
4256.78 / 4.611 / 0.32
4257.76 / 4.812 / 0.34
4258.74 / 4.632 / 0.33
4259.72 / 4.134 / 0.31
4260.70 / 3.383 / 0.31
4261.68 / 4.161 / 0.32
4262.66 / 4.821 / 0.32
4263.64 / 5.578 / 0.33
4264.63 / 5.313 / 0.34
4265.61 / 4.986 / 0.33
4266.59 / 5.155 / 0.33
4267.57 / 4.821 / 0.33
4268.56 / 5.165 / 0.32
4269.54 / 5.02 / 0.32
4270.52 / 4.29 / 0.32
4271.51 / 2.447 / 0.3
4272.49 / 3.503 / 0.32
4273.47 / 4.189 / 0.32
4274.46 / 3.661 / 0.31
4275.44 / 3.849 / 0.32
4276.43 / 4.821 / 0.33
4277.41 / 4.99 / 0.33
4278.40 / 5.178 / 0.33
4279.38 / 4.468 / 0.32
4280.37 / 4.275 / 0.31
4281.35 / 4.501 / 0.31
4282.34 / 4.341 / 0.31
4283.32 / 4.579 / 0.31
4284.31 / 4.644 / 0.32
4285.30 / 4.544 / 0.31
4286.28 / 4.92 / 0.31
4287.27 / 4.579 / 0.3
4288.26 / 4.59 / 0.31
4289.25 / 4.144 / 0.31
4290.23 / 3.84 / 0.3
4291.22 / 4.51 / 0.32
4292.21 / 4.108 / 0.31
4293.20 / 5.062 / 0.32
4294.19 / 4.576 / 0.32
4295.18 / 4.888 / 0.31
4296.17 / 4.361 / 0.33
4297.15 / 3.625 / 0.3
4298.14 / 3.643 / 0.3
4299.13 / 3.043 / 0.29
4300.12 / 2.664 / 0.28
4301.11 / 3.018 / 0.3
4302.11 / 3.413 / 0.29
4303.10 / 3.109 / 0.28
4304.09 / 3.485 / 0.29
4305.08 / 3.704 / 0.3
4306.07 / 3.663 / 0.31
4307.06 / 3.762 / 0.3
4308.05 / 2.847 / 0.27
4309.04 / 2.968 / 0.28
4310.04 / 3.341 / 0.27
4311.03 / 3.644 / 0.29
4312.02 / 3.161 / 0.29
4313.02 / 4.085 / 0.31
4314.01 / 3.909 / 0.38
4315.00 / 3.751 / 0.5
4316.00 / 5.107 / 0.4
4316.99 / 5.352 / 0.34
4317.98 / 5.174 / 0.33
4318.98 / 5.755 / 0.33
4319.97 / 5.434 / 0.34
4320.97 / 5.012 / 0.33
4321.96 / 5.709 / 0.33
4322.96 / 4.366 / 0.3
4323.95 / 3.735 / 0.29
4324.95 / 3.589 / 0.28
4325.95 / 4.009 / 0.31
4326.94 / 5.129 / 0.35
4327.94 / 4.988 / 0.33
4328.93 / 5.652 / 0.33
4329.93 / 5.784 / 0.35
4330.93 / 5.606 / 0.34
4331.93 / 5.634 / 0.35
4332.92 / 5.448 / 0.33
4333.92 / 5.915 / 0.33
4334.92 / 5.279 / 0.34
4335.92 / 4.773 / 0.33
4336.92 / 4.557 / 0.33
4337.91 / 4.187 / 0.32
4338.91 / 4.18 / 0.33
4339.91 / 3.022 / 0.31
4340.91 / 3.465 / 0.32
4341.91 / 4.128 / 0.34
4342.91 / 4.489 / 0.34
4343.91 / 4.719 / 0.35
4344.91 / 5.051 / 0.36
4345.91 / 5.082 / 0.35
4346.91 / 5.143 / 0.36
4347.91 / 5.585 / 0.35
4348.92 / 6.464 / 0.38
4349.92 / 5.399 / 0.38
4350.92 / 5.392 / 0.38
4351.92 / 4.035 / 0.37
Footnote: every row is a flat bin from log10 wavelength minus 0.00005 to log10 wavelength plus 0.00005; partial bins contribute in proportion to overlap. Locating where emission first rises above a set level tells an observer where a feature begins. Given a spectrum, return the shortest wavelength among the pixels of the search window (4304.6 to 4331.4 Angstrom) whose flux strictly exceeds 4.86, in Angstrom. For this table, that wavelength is 4316.00 Angstrom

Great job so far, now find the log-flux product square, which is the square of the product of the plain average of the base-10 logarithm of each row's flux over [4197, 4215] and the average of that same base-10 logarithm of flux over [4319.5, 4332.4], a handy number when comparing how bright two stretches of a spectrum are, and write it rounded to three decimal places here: 0.234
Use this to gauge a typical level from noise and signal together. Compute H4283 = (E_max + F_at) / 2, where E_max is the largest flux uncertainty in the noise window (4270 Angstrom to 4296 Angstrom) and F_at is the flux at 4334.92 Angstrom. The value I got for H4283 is 2.8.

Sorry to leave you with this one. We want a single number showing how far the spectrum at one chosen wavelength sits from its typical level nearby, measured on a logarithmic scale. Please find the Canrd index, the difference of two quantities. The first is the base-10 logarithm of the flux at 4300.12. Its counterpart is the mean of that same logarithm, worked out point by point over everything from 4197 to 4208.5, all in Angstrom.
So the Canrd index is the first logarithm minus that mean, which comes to -0.26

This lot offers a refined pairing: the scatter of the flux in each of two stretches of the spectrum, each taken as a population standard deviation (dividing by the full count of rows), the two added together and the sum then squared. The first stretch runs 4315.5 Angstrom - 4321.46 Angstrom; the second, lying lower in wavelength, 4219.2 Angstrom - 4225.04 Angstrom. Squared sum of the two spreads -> 0.3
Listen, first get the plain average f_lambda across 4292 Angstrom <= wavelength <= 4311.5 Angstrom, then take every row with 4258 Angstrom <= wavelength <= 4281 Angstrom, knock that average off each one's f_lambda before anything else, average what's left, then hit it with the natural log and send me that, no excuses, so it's -0.2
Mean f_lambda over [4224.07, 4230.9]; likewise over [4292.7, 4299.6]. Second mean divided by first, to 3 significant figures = 1.11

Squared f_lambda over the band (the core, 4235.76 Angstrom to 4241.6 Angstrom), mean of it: 21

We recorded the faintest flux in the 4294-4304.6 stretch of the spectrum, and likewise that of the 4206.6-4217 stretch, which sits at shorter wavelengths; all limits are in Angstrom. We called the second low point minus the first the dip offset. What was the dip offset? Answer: 1.9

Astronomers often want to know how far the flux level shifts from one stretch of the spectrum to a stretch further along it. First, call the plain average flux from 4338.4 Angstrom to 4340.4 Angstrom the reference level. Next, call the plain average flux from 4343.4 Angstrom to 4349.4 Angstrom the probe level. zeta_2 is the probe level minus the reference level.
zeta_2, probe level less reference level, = 1.7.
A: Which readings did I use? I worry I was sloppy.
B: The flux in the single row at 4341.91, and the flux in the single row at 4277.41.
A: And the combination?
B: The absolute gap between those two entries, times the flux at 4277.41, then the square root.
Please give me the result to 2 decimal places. 2.07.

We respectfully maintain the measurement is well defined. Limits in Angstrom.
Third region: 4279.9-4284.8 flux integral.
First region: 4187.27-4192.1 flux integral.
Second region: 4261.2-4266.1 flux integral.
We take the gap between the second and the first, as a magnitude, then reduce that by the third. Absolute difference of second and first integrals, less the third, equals -20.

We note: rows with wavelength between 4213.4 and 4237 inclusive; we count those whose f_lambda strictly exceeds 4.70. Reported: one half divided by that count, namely 0.036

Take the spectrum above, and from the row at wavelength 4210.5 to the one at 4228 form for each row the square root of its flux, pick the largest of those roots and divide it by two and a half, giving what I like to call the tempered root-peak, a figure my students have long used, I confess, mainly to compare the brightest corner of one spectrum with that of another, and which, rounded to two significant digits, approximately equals 0.98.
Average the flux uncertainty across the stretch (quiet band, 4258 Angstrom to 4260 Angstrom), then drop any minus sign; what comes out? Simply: 0.32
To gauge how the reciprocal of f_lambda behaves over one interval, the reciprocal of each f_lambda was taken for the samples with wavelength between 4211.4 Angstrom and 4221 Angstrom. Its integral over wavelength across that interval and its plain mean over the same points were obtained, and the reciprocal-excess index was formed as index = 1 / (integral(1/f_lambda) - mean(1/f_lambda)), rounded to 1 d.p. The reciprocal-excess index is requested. 0.6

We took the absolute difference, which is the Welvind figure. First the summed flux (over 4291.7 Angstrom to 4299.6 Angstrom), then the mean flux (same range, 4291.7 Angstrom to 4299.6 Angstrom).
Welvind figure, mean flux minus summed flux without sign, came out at 29.1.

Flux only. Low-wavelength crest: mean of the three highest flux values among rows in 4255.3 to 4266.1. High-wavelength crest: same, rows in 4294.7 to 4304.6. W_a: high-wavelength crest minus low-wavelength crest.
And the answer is -1.0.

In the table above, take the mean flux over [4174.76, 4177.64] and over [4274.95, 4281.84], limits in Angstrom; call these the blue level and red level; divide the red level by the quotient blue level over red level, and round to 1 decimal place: 4.4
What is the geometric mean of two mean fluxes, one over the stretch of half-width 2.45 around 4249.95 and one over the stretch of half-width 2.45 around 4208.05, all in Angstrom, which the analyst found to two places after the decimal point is 4.90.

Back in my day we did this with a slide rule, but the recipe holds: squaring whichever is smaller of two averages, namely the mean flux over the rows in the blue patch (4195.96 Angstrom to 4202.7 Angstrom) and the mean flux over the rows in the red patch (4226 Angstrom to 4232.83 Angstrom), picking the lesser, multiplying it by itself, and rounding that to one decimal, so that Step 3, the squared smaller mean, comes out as 15.9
